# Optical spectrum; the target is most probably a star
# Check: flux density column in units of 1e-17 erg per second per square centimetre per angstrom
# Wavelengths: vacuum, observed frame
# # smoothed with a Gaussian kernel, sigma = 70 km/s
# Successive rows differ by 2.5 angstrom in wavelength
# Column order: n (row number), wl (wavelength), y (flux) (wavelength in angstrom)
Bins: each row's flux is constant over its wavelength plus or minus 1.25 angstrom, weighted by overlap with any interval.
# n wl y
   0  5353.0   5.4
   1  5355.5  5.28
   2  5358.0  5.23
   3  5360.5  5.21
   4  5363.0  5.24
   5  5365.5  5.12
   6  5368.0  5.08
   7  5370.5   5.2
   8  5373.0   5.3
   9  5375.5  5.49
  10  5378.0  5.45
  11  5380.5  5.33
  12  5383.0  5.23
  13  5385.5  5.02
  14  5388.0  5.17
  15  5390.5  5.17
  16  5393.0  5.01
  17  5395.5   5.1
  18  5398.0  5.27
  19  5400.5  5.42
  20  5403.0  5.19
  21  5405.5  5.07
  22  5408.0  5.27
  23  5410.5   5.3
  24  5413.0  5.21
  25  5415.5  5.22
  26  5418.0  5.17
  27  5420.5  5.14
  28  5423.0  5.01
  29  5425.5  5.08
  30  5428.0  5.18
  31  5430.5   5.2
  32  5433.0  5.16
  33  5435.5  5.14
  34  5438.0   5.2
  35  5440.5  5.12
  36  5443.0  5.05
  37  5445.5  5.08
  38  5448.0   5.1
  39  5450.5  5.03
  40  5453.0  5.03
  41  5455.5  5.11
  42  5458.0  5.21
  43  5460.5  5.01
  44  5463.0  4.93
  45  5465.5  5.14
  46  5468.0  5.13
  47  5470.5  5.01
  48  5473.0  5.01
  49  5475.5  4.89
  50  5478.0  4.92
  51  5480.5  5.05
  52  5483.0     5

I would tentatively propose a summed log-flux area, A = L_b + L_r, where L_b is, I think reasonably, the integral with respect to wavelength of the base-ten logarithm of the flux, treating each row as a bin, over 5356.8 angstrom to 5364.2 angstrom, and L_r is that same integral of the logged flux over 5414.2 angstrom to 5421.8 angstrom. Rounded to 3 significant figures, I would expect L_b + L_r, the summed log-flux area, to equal 10.7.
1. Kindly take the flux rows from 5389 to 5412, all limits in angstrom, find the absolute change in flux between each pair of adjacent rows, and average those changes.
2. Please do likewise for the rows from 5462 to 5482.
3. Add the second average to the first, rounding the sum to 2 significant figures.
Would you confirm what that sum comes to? 0.23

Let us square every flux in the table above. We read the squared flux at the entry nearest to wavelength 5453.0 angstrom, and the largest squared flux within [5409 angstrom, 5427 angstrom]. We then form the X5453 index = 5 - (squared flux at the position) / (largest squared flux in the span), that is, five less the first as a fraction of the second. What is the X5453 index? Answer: 4.10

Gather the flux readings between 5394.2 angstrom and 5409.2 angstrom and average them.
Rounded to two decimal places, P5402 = 5.22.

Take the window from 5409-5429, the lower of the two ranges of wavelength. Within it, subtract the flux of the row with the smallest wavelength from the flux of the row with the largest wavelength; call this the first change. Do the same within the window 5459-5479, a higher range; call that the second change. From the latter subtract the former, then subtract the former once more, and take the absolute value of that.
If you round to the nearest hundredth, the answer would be 0.15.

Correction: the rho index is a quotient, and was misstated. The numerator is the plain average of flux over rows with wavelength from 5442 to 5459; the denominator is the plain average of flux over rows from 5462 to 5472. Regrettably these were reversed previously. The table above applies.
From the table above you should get 1.01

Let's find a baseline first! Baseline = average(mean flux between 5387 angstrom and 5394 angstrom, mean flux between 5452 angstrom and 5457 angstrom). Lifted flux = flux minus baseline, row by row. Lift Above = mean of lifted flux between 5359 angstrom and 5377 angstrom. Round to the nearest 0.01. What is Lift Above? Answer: 0.14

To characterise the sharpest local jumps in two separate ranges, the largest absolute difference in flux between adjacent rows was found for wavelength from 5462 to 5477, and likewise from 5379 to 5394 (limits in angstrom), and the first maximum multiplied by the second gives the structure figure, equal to 0.044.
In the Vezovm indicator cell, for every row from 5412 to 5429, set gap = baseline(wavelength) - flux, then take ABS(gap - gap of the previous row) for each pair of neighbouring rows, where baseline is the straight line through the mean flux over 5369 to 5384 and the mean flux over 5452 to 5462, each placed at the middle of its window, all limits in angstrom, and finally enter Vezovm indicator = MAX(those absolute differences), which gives 0.12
